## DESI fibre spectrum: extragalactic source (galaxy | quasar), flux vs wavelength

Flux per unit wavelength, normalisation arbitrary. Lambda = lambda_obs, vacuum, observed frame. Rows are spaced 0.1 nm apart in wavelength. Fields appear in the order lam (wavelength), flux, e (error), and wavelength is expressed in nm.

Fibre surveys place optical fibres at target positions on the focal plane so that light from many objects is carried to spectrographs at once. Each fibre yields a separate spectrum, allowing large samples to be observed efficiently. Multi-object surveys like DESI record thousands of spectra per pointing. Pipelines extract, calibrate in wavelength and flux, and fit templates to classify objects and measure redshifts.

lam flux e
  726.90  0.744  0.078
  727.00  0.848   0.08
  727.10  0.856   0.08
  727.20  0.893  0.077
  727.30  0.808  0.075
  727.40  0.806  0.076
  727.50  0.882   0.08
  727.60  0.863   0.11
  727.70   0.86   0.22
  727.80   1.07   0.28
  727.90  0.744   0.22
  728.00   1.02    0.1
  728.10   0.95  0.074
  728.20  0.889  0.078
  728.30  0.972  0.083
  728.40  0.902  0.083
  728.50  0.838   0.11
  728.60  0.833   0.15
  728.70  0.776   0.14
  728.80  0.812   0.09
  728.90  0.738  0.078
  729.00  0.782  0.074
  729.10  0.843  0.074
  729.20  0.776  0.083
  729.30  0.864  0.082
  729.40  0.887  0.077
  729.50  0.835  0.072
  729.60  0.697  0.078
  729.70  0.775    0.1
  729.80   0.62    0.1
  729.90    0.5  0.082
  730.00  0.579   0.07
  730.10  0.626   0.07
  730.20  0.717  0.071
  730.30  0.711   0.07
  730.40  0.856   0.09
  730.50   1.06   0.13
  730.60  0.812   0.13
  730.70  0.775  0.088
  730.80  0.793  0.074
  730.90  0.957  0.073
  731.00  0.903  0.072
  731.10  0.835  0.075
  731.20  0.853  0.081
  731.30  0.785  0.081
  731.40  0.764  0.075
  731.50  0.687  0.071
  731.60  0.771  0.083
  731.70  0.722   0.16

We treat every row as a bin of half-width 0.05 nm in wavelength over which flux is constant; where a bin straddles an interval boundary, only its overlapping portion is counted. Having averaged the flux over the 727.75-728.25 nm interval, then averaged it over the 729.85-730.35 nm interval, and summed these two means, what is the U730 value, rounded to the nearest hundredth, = 1.56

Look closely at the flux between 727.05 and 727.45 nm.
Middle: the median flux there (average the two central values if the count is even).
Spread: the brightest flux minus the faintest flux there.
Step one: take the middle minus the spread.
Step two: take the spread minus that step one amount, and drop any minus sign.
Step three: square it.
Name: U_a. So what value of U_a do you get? 0.43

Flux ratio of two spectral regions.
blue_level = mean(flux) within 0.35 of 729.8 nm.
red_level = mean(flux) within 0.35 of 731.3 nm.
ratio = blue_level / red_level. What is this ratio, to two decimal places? 0.83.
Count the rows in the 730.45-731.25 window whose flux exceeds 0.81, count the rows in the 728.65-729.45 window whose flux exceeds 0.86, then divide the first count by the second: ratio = 3.0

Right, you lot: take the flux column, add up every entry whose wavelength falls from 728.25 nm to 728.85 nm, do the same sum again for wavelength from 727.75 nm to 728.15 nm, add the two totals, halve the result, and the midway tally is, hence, 4.5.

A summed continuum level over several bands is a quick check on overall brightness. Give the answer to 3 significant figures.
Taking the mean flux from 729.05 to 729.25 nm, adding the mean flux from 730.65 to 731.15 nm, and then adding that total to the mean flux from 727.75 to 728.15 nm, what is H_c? 2.61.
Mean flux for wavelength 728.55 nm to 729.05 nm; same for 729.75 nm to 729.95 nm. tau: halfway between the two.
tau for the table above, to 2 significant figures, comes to 0.67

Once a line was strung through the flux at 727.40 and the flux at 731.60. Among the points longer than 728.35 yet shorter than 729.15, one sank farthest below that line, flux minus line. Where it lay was 728.90 nm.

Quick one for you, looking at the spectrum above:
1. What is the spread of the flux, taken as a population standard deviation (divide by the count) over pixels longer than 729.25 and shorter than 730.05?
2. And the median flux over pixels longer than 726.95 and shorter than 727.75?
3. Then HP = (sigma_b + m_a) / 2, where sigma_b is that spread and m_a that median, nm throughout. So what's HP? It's 0.496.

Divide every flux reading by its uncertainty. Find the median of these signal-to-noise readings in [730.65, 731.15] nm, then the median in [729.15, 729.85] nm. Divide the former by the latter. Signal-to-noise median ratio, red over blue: 1.19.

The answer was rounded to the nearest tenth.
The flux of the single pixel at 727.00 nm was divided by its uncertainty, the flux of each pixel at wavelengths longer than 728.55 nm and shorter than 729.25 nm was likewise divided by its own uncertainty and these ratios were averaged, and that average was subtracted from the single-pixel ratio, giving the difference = 1.9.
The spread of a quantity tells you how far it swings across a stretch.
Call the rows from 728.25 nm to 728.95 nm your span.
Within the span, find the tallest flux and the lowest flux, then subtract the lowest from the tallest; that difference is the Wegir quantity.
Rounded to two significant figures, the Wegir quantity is 0.23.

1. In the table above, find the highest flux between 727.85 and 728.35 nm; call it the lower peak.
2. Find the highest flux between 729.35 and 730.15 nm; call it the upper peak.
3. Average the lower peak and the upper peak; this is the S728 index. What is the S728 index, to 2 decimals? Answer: 0.95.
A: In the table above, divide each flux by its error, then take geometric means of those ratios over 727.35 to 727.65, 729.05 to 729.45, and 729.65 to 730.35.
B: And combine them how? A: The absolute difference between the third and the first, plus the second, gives 12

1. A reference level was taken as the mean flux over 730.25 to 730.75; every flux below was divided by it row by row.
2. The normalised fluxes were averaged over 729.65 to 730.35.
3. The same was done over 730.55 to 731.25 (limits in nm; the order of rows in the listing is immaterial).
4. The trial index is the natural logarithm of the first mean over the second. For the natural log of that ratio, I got -0.27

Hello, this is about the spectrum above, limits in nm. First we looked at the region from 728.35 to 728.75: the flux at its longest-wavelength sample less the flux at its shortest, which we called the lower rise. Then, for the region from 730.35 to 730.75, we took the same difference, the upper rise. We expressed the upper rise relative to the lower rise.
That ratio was 0.6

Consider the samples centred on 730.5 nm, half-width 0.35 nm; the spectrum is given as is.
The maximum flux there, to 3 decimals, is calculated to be 1.060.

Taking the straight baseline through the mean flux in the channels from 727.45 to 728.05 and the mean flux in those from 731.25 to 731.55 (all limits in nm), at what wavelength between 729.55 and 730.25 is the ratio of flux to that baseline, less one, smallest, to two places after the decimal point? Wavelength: 729.90 nm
